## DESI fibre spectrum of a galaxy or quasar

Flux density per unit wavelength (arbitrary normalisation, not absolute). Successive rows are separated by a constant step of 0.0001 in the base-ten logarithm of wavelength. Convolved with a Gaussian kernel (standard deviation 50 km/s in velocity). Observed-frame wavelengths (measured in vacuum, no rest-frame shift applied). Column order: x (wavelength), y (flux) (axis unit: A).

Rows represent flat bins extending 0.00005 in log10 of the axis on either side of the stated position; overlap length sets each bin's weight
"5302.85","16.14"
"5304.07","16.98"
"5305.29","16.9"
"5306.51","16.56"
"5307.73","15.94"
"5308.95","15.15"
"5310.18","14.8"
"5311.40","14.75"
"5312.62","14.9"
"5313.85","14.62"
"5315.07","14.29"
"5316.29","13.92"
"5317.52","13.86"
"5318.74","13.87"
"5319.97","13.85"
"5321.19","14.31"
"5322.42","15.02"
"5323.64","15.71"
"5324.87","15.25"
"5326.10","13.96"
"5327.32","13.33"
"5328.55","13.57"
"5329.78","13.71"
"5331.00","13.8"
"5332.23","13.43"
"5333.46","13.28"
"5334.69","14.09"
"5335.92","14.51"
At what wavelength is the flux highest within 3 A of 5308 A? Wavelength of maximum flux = 5305.29 A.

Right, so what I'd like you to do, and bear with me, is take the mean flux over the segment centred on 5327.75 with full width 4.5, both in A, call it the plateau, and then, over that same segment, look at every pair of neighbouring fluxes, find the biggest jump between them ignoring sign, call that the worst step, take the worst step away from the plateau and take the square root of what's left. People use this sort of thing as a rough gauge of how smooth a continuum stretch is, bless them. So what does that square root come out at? 3.61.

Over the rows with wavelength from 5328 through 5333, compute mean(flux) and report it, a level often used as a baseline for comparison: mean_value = 13.6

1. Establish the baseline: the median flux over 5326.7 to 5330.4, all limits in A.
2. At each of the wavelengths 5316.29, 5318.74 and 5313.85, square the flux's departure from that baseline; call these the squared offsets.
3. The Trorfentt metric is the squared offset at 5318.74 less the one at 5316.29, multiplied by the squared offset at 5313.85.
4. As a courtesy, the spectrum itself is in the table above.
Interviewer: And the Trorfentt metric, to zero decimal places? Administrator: 0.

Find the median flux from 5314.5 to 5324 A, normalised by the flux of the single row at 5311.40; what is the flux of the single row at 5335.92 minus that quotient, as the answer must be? 13.55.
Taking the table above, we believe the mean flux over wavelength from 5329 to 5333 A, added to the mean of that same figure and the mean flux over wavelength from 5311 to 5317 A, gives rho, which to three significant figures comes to 27.7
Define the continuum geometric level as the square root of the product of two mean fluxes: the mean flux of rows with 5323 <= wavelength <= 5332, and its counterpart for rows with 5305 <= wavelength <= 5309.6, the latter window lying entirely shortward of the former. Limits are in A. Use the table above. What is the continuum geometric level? 15.1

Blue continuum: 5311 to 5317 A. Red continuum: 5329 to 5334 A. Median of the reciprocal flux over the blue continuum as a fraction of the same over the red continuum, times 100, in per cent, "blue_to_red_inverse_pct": 93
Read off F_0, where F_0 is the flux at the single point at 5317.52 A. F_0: 13.86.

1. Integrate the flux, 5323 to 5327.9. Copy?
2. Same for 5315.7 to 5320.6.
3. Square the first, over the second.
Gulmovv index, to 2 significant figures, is 75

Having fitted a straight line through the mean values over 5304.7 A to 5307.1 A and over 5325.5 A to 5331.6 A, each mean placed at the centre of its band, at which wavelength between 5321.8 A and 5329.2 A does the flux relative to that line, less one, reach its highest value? 5323.64 A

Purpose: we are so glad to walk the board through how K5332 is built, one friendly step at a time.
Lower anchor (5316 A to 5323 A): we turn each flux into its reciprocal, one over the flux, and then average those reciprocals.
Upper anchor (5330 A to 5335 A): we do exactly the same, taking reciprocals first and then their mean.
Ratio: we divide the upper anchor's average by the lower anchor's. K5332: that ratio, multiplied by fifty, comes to 52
